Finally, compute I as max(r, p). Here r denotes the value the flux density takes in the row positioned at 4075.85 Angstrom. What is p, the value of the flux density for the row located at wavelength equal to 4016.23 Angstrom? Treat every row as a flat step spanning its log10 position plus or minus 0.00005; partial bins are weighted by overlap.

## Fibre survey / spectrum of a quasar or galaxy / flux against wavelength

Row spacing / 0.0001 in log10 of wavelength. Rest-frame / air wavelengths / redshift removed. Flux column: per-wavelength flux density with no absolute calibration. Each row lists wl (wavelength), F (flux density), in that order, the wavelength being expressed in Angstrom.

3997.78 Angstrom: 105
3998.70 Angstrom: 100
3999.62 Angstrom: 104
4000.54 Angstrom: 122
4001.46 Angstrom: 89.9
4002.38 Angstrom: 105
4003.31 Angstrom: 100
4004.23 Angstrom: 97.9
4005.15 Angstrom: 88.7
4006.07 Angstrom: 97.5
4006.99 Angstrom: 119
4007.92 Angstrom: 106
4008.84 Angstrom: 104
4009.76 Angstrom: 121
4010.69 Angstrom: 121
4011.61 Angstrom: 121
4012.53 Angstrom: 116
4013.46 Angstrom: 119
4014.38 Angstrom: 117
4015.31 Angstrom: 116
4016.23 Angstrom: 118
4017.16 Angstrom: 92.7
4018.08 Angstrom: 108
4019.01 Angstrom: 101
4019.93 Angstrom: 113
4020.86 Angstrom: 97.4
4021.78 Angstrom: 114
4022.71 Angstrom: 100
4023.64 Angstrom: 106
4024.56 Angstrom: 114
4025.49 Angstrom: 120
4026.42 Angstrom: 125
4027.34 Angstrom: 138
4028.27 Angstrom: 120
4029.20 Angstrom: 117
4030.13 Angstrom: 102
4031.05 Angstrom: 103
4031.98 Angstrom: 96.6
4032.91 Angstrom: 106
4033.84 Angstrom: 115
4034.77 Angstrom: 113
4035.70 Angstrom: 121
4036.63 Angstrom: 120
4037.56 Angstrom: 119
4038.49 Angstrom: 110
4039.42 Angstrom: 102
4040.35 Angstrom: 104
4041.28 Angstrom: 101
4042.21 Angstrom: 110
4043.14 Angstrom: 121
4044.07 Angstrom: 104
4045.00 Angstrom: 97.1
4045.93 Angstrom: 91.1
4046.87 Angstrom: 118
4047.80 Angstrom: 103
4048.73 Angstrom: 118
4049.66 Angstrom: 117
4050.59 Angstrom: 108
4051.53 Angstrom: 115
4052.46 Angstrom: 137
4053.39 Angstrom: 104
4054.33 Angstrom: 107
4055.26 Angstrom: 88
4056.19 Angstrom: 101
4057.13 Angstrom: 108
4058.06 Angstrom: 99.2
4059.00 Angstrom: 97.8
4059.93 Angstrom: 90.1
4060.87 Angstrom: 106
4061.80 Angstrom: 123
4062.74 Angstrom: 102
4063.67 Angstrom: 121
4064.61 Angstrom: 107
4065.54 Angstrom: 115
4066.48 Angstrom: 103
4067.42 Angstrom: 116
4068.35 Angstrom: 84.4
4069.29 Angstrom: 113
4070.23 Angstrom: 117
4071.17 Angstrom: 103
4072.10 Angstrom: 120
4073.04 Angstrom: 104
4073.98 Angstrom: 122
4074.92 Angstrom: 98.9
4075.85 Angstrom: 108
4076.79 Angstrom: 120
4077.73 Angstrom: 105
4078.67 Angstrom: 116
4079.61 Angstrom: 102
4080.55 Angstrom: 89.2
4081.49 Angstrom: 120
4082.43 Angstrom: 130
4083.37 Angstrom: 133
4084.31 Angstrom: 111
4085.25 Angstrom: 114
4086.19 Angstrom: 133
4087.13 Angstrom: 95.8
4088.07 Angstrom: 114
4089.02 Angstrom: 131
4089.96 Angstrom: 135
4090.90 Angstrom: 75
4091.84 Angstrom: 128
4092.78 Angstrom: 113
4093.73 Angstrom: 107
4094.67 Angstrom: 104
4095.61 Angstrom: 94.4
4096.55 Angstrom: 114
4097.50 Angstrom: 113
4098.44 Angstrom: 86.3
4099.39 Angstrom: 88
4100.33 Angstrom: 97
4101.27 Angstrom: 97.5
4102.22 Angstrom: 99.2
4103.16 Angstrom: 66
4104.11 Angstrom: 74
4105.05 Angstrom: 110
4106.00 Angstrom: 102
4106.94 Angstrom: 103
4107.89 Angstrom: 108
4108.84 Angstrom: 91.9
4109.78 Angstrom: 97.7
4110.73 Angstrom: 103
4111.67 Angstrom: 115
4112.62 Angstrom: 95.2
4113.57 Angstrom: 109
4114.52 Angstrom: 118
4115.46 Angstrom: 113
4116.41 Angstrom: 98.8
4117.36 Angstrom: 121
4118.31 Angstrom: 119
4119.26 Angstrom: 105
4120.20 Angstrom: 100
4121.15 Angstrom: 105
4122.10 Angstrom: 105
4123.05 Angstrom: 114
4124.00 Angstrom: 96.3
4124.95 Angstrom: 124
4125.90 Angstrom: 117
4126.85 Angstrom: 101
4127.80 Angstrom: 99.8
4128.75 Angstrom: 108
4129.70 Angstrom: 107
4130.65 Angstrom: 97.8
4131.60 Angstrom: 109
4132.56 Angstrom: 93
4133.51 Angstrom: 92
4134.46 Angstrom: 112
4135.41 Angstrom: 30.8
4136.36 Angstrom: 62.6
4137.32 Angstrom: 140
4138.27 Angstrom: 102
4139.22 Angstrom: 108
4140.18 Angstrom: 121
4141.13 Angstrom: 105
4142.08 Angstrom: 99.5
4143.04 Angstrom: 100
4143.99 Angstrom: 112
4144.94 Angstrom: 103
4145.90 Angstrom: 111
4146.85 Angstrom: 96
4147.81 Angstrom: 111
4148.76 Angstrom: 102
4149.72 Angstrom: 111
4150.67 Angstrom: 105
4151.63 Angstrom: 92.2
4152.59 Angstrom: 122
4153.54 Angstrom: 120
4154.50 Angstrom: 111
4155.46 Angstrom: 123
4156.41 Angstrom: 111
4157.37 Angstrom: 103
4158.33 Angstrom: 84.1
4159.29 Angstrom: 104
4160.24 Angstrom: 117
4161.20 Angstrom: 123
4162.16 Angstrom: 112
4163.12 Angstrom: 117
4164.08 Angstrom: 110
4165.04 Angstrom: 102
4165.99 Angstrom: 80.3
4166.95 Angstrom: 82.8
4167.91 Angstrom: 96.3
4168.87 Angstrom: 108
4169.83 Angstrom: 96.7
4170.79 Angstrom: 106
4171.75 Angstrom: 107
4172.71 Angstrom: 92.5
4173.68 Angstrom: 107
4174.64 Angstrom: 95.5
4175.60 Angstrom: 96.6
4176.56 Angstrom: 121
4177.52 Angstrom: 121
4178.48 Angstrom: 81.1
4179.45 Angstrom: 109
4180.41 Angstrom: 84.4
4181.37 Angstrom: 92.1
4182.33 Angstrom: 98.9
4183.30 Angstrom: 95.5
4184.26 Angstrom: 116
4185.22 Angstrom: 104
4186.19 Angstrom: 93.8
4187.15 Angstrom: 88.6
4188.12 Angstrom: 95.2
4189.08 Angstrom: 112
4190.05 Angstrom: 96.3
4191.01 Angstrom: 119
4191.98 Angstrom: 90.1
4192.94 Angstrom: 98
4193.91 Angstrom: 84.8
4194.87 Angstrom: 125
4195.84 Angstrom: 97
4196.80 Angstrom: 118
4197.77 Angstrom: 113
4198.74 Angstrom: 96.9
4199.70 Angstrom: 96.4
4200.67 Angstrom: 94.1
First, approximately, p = 118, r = 108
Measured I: 118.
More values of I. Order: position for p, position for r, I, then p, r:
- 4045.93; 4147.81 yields 111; 91.1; 111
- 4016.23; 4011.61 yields 121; 118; 121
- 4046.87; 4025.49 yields 120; 118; 120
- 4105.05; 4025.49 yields 120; 110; 120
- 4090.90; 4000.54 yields 122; 75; 122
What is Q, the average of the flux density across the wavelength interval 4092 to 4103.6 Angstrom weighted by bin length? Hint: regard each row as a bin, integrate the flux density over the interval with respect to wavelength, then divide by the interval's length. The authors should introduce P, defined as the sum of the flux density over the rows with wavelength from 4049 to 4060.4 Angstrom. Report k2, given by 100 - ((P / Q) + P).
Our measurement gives -1185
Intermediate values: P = 1272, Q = 99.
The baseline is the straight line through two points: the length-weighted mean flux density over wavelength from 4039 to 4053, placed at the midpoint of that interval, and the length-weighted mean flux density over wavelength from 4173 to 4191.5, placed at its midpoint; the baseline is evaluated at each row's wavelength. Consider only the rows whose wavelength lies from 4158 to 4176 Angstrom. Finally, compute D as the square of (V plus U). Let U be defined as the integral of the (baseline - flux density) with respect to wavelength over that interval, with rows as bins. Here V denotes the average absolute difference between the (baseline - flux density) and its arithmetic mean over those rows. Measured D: 116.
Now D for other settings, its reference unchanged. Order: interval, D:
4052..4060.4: 3176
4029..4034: 1028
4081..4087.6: 4740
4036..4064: 2445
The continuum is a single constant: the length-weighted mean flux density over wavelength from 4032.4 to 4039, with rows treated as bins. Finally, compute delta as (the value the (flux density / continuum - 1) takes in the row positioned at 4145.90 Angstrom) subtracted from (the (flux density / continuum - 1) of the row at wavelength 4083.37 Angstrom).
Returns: 0.19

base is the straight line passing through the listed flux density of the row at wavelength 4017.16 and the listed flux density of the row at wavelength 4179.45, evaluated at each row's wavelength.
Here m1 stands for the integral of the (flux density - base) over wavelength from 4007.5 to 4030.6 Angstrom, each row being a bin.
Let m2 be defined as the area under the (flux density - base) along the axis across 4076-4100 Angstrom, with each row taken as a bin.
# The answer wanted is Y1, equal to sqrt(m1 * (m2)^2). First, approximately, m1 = 467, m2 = 262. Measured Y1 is 5664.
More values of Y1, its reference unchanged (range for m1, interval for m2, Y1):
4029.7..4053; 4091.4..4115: 2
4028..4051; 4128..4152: 1651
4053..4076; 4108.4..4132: 1277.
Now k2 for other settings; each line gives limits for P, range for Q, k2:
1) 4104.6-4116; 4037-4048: -1178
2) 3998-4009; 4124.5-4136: -1146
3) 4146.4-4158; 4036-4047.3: -1219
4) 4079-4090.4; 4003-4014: -1321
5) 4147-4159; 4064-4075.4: -1207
